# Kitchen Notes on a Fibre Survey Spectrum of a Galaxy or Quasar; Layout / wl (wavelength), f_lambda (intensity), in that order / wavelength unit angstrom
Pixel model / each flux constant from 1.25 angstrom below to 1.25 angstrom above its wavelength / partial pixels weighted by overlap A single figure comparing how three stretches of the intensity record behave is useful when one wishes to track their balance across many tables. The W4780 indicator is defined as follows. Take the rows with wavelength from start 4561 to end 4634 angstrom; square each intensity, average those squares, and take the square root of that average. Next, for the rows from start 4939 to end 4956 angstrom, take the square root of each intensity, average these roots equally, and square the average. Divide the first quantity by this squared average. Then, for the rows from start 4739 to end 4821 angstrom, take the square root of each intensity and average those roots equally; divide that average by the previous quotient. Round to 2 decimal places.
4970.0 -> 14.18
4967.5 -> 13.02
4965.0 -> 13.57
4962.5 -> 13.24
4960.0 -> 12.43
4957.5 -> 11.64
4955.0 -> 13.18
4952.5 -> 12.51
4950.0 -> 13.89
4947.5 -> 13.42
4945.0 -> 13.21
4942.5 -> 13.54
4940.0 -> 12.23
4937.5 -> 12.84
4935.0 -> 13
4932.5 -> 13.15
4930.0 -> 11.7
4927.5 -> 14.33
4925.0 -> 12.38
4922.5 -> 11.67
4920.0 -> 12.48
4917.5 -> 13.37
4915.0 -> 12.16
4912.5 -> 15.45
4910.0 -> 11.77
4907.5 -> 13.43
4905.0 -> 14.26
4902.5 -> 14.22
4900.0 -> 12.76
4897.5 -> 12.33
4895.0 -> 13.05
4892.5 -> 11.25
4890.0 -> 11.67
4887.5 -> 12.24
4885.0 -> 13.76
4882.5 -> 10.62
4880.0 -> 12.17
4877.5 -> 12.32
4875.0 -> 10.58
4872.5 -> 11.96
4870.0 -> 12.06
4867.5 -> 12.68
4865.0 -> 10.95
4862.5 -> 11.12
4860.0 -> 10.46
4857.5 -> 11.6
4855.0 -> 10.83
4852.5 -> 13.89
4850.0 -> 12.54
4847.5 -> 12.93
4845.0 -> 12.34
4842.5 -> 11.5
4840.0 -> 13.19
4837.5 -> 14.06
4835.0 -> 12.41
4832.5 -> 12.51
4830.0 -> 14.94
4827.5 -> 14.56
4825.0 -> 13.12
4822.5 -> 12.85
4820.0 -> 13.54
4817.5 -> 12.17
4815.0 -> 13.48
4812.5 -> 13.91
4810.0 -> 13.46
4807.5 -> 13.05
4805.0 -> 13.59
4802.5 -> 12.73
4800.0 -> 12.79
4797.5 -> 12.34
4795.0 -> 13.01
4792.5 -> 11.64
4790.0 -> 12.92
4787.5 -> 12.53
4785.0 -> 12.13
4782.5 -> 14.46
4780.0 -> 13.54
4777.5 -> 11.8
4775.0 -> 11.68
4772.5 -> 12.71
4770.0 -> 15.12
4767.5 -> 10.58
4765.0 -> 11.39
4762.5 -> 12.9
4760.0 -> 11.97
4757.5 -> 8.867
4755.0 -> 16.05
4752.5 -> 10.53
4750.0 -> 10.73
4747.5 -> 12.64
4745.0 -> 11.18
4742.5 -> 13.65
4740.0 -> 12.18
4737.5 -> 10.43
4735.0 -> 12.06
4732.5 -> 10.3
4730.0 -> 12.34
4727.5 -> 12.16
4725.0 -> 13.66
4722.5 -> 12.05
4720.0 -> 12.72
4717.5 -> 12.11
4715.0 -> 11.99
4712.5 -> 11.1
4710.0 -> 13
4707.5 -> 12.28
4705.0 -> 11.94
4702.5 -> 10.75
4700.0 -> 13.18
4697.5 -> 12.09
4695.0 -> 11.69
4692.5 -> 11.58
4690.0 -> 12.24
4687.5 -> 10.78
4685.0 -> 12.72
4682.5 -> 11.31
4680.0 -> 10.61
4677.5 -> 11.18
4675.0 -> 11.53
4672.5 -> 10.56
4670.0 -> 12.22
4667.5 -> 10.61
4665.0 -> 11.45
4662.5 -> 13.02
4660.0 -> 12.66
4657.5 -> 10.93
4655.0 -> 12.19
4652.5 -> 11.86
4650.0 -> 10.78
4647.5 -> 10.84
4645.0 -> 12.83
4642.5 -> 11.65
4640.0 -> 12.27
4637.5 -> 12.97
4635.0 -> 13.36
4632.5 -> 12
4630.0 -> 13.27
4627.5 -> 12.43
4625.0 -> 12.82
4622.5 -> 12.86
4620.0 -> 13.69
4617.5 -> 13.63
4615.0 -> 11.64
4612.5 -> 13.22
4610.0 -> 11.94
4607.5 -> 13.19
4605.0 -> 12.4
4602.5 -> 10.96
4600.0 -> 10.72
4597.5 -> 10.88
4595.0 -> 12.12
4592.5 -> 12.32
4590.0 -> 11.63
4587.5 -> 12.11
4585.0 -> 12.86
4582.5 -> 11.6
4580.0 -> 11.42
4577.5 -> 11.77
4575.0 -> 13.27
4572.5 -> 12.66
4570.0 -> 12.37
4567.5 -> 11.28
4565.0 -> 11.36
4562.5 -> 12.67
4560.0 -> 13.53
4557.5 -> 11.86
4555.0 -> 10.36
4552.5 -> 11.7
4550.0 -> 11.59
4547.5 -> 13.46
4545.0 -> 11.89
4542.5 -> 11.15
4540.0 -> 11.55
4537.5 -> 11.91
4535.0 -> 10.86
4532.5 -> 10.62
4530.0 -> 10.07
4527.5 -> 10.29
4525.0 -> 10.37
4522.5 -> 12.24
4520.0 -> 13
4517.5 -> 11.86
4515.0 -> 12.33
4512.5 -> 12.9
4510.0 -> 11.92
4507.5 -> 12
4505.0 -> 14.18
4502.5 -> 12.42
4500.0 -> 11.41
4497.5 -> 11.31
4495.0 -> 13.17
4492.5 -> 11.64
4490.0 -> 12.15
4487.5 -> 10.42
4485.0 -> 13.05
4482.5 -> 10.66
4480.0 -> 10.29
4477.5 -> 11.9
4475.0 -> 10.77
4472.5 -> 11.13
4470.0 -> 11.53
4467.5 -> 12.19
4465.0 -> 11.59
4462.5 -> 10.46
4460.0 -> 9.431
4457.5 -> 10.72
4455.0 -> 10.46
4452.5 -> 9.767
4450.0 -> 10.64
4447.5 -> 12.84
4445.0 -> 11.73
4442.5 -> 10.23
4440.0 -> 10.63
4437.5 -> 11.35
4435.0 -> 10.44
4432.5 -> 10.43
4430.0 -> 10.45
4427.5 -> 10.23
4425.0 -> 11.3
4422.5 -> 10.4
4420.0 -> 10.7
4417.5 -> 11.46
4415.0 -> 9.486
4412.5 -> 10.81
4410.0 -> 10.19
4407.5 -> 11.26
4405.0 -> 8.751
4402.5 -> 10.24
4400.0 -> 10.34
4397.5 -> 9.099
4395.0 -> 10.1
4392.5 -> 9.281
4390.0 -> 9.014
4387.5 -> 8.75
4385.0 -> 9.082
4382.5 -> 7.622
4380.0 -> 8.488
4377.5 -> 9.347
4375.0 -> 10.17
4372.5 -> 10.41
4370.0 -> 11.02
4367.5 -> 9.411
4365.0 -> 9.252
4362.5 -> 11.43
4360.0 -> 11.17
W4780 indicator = 3.79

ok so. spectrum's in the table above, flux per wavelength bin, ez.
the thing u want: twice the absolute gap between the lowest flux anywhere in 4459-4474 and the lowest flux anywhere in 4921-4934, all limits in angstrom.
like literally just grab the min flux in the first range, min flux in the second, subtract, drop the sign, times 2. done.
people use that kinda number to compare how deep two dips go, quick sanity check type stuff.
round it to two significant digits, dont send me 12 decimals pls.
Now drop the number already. 4.5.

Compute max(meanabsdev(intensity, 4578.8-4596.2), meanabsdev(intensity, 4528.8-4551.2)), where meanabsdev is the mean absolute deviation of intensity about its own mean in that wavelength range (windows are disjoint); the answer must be 0.694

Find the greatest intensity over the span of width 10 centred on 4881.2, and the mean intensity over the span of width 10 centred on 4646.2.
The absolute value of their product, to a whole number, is 159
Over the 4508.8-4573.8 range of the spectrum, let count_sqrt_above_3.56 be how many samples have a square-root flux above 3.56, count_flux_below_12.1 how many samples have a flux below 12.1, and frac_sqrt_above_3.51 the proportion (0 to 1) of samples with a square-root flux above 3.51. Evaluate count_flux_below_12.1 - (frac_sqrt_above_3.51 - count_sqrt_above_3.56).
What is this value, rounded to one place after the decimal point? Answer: 20.7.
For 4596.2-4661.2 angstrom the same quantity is 20.5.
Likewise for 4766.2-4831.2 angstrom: 21.2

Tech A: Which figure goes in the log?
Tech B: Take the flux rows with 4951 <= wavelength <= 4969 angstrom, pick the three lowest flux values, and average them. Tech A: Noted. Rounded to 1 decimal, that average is 12.2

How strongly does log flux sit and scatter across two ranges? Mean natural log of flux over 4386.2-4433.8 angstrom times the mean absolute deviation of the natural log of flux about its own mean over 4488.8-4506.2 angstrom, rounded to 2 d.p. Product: 0.15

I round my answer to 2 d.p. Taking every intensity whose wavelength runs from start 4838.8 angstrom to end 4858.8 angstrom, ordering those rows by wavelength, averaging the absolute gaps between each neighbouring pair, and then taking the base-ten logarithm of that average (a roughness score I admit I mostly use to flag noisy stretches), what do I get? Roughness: 0.09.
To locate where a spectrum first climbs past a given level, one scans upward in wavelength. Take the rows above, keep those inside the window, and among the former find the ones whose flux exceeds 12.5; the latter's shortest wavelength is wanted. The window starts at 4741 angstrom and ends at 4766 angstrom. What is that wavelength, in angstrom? 4742.5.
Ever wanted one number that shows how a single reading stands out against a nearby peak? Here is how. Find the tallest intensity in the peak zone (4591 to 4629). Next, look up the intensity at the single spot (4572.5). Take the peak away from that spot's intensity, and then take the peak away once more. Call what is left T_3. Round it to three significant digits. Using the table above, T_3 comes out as -14.7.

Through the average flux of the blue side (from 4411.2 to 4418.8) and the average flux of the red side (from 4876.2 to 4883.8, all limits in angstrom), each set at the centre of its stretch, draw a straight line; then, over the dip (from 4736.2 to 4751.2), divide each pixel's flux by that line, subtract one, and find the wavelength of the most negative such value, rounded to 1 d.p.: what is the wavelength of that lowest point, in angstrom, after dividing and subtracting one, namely 4737.5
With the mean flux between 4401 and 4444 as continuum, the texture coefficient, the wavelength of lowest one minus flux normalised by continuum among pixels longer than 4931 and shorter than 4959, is 4950.0 angstrom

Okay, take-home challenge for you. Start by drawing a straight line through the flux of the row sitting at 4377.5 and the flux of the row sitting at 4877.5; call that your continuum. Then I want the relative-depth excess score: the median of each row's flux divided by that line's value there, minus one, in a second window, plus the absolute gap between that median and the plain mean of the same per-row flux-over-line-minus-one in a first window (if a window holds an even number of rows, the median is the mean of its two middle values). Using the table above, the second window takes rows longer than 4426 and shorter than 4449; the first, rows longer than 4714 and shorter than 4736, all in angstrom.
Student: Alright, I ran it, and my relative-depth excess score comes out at 0.10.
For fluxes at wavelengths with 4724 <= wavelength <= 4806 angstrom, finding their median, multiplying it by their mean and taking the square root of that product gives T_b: 12.3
